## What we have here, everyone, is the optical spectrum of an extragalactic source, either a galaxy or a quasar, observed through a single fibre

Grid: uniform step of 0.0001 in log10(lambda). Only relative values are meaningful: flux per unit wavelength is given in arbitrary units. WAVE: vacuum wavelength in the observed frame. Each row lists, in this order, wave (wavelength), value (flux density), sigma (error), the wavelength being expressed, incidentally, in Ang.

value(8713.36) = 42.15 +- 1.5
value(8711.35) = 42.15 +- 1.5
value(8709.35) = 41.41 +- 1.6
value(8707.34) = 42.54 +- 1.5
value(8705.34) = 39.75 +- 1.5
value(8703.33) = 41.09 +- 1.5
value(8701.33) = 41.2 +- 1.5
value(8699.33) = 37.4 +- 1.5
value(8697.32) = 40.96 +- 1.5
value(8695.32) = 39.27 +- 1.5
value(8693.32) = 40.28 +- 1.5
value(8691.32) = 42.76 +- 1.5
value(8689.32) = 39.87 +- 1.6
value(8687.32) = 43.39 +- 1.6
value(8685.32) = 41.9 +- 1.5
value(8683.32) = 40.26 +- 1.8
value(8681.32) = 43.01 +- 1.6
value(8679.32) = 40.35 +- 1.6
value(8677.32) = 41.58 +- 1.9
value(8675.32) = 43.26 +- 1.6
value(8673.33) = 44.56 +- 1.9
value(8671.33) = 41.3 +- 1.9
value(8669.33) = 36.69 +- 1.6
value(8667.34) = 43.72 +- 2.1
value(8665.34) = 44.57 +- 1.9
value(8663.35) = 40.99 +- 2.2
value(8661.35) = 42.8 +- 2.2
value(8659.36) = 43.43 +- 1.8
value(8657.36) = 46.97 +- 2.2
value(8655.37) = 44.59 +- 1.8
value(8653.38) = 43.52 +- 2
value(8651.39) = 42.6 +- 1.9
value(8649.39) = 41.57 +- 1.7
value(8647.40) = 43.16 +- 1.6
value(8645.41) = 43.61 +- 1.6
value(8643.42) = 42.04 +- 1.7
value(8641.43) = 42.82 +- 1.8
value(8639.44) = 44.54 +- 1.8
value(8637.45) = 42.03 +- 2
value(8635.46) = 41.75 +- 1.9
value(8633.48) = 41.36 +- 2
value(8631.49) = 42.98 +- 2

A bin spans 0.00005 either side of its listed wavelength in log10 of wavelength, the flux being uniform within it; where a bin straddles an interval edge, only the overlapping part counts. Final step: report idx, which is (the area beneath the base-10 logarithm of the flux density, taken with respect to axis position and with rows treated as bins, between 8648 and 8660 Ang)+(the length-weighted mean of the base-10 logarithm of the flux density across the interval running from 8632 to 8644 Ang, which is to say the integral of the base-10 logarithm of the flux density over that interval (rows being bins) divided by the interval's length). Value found 21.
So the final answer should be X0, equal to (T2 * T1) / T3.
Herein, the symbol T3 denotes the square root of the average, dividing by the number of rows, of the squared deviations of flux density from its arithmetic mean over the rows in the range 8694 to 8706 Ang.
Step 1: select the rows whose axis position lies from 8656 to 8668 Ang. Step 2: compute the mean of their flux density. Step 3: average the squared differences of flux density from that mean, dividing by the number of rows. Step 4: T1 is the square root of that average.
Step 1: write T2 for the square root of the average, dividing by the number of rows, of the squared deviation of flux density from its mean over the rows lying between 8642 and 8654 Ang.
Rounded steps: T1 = 1.8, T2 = 0.8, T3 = 1.3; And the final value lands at 1.0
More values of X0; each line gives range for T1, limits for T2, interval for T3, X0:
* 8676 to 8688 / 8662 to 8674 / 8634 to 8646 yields 3.3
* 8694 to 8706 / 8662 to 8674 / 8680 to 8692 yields 2.7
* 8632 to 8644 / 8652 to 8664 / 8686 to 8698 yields 1.3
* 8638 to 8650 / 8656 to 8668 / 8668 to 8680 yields 0.7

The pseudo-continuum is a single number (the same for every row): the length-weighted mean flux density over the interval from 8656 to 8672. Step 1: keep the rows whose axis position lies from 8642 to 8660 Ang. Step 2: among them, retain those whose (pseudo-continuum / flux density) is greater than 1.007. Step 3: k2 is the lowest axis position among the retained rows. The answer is 8643.42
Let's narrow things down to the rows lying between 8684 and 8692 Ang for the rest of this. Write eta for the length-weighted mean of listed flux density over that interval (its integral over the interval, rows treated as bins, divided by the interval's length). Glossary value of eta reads 41.9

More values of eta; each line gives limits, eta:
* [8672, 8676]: 43.8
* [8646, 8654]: 42.7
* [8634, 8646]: 42.7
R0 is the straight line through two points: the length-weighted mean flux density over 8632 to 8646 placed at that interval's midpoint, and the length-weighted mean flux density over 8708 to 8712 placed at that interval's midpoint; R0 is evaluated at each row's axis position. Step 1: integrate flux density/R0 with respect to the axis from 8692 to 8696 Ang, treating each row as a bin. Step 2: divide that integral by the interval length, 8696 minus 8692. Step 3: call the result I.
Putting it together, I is 0.955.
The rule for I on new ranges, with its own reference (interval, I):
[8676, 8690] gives 0.986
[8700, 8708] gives 0.978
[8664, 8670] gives 0.992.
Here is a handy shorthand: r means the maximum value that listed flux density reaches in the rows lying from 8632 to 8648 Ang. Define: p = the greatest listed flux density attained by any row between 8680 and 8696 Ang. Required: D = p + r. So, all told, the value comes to 87.9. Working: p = 43.39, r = 44.54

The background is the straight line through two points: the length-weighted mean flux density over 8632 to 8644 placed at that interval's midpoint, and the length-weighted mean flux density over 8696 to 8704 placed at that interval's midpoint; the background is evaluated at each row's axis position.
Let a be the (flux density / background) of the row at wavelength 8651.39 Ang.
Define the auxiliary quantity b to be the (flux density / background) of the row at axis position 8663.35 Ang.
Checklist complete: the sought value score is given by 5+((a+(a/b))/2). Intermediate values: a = 1.015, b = 0.99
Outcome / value 6.02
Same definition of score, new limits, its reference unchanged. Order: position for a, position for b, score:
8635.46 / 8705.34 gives 5.98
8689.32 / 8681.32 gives 5.96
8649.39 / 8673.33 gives 5.95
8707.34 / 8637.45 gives 6.07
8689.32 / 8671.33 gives 5.98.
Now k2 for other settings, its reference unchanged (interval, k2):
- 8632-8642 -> 8633.48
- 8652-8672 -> 8663.35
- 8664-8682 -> 8669.33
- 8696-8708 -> 8697.32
